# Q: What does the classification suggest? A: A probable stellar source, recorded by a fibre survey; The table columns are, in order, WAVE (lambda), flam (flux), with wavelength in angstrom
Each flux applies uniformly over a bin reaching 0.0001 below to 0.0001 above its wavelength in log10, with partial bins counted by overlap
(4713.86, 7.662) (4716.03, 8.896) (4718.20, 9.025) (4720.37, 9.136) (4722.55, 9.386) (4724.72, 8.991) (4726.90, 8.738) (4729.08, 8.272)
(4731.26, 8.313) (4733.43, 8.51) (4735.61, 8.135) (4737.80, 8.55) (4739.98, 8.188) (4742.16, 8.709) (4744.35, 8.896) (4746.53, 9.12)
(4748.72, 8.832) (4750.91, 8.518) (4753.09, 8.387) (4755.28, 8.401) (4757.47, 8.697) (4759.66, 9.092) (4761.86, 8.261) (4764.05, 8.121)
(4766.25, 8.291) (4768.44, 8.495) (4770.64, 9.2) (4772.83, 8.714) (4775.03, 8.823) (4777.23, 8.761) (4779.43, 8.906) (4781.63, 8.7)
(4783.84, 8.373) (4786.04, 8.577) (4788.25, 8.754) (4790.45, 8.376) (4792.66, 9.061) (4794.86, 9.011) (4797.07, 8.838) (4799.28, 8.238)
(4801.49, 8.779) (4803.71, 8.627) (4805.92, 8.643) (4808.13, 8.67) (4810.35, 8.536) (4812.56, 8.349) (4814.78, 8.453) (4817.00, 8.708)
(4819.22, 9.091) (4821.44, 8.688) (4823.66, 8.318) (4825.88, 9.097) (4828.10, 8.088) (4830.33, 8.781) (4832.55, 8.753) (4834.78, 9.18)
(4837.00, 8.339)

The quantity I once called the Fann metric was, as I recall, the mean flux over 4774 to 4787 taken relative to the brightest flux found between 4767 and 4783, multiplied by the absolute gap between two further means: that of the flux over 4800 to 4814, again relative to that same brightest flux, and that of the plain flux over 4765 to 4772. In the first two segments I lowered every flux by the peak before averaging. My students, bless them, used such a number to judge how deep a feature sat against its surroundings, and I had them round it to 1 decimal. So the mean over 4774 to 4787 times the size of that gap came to -4.7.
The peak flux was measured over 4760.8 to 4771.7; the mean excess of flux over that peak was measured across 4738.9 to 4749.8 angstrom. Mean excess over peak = -0.45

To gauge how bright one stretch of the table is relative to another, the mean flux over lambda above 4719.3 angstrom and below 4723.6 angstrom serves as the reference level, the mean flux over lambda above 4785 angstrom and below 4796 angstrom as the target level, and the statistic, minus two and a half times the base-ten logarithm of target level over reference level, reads 0.06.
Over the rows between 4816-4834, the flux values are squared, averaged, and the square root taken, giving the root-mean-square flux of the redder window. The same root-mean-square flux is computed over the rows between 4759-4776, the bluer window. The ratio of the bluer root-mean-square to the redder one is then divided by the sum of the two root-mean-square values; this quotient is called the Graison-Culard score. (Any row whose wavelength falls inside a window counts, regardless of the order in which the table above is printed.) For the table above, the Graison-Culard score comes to 0.0573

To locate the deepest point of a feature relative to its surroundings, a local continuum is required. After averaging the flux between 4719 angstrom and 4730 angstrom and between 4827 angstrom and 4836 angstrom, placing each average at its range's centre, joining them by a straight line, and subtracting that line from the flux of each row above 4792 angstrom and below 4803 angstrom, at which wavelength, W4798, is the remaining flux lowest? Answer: 4799.28 angstrom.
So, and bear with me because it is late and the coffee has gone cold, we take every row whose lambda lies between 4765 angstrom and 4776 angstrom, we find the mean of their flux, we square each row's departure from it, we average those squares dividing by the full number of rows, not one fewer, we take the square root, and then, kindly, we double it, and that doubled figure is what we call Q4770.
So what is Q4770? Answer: 0.62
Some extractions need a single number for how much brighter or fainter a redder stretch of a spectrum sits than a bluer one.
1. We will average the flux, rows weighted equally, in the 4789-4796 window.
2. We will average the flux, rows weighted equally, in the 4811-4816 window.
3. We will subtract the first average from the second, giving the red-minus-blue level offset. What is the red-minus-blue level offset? -0.4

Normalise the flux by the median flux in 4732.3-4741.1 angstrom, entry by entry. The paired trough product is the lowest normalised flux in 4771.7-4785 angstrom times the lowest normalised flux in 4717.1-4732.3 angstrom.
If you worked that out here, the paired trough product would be 0.994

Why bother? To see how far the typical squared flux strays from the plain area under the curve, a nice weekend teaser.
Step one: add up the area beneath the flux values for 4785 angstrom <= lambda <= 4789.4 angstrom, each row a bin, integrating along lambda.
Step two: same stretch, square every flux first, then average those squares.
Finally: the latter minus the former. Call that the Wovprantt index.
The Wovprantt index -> 37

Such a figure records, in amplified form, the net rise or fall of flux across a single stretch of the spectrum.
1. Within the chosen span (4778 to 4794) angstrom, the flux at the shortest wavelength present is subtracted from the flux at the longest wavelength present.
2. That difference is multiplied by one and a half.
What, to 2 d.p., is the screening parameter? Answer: 0.23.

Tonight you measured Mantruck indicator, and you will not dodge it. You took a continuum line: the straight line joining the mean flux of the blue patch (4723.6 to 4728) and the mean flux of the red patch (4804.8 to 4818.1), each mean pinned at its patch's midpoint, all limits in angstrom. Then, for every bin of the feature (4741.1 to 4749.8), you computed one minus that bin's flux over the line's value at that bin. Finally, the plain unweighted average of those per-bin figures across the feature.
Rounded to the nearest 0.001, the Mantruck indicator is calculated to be -0.011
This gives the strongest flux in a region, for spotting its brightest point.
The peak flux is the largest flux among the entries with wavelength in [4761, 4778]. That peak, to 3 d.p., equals 9.200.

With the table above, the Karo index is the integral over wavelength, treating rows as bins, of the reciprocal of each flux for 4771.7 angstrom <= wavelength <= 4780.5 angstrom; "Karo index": 1.000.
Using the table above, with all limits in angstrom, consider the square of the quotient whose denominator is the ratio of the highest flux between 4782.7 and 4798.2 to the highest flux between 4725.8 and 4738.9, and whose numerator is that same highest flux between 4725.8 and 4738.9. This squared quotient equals 71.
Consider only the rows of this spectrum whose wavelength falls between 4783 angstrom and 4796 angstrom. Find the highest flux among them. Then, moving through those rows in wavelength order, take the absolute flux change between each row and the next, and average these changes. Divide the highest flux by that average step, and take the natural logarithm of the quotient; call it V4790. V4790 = 3.4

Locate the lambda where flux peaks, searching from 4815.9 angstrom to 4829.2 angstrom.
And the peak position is 4825.88 angstrom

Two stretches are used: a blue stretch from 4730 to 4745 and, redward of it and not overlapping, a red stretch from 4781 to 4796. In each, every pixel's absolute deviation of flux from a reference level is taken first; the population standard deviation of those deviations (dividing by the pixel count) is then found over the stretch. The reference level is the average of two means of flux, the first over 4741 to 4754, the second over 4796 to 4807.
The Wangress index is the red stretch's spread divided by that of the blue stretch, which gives 0.75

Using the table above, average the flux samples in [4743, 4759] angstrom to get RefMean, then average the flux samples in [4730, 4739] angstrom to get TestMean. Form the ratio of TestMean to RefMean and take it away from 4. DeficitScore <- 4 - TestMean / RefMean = 3.04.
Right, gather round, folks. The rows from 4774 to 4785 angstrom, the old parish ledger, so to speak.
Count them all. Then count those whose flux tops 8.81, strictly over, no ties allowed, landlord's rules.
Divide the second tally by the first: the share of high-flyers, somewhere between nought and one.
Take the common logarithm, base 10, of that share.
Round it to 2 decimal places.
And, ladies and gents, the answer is -0.40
